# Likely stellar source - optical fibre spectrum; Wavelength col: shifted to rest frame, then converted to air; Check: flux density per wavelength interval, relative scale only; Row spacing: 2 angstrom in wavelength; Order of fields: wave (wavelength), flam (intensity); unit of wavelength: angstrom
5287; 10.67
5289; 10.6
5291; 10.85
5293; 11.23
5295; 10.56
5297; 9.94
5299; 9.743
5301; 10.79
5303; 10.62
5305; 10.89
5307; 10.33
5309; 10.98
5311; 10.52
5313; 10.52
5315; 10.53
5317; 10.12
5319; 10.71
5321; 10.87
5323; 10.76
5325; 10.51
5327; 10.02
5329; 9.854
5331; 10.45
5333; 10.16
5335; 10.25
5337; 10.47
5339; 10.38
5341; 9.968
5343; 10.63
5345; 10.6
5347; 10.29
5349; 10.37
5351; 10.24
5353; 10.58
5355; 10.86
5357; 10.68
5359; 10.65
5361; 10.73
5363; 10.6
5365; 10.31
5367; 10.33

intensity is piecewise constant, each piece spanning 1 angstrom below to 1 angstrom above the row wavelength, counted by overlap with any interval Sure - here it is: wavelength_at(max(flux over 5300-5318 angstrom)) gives 5309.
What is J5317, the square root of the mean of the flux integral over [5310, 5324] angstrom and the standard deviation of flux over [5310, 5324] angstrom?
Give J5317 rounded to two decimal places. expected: 8.61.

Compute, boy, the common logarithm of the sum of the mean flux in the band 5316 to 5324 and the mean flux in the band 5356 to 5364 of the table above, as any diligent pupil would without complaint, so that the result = 1.33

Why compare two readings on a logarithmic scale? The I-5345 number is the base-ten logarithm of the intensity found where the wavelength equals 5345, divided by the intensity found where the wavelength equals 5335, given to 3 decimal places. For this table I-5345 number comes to 0.015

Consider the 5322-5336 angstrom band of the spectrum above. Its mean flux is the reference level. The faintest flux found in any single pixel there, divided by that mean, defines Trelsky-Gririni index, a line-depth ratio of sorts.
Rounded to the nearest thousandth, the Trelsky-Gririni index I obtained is 0.958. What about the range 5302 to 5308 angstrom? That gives 0.973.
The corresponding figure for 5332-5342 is 0.973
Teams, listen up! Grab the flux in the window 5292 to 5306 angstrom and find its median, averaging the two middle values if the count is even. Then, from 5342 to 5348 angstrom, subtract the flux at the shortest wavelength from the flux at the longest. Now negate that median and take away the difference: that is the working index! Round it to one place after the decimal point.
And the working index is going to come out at -10.3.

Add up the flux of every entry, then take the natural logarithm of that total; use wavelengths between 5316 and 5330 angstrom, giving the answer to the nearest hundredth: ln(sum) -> 4.29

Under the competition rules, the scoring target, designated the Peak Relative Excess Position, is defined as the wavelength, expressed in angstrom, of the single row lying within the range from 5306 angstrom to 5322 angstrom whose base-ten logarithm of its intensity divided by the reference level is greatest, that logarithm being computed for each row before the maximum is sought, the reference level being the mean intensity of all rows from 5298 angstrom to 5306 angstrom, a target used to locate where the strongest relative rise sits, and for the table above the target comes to 5309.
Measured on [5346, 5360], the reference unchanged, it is 5355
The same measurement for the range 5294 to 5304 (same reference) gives 5301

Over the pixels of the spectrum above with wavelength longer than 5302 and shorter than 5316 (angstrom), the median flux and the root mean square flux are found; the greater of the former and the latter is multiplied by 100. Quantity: 1063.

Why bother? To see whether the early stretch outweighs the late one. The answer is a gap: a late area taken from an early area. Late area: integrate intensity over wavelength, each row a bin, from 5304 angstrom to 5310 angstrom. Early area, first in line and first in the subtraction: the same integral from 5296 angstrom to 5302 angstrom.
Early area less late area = -3.5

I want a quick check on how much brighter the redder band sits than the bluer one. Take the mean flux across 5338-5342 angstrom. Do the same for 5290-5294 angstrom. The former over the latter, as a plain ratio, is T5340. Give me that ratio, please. 0.92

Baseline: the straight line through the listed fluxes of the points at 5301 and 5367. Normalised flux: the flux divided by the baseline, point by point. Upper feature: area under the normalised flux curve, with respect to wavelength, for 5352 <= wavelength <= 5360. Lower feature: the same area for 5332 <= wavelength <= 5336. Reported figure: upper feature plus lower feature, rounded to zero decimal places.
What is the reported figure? 12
